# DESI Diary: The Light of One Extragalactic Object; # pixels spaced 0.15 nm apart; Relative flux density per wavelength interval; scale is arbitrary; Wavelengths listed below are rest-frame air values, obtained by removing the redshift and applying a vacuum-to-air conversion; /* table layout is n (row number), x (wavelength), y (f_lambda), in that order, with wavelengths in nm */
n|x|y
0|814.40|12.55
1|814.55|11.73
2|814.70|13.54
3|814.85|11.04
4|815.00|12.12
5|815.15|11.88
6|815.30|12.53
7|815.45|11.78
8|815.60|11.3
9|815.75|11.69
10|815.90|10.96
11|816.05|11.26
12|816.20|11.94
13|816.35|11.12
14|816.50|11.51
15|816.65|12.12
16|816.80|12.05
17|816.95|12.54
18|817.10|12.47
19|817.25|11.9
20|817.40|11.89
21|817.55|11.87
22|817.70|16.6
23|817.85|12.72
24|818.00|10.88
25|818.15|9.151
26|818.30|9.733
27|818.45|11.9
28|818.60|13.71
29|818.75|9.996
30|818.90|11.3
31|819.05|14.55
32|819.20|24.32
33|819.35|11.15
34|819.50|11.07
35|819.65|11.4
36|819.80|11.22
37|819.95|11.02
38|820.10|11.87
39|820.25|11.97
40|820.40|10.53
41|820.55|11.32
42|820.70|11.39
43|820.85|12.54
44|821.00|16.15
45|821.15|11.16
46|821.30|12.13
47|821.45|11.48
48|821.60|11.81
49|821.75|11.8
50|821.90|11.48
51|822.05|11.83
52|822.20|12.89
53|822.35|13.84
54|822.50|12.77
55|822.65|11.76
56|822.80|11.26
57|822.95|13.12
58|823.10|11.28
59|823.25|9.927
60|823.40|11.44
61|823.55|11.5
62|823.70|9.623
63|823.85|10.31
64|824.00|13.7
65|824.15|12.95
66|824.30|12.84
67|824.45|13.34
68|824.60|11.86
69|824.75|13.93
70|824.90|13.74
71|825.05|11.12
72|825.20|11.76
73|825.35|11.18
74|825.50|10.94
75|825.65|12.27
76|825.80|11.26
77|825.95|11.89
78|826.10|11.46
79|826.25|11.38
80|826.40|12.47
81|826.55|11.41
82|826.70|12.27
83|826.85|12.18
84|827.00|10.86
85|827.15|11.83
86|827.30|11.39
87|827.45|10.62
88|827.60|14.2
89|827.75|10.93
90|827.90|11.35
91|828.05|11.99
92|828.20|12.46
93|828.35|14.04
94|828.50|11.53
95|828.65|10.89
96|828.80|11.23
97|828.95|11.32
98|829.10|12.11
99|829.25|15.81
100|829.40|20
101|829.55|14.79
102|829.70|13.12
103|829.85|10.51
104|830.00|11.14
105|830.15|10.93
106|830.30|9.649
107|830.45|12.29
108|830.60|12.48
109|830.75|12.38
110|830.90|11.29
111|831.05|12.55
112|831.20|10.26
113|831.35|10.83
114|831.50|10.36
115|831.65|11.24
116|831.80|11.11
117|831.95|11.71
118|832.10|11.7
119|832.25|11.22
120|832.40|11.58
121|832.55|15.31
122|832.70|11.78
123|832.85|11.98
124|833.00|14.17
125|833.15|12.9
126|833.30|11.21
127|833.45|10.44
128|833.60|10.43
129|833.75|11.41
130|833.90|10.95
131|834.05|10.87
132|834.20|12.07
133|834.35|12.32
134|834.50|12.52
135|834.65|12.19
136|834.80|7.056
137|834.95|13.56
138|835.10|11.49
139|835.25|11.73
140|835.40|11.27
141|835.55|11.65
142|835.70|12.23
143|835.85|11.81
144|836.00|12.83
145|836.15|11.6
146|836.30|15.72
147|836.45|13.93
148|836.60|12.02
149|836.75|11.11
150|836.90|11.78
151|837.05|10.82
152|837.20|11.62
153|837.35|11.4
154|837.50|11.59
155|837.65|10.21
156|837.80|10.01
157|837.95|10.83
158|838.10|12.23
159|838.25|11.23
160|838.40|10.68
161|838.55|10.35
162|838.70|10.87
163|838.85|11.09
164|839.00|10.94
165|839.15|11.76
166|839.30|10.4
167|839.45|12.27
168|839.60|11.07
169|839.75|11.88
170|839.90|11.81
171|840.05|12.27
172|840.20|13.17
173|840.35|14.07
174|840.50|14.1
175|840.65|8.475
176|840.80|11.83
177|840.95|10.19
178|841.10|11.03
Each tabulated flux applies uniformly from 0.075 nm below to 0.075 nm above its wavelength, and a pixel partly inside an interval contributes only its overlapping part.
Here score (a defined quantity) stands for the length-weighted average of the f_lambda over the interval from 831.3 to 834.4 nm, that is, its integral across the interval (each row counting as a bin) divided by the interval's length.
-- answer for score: 11.7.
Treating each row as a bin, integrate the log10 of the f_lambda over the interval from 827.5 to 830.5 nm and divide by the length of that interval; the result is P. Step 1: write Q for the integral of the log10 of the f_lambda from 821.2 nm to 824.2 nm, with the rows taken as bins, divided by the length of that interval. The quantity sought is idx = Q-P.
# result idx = -0.020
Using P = 1.091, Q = 1.071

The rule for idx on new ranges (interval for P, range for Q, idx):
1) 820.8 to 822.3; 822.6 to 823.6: -0.031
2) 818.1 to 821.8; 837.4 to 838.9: -0.041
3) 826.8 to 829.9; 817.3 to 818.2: -0.011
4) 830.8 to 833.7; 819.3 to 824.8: 0.009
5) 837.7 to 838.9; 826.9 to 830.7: 0.048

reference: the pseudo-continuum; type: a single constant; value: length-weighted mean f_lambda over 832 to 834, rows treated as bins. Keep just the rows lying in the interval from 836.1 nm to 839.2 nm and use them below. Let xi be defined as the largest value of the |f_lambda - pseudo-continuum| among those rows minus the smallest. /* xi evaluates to 4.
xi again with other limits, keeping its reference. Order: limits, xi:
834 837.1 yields 5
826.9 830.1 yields 8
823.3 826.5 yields 2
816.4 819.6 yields 12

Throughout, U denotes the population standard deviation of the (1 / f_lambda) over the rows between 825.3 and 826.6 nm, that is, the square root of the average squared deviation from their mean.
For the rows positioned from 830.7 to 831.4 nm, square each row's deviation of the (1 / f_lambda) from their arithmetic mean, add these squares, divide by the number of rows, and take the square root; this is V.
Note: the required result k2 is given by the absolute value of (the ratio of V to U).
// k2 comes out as 1.9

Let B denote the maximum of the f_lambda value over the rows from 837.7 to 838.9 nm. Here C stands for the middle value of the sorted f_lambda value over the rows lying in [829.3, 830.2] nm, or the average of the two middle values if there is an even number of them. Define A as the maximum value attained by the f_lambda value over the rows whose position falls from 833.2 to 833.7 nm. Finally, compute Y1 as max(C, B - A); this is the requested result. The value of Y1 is 12.1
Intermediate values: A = 11.21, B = 12.23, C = 12.1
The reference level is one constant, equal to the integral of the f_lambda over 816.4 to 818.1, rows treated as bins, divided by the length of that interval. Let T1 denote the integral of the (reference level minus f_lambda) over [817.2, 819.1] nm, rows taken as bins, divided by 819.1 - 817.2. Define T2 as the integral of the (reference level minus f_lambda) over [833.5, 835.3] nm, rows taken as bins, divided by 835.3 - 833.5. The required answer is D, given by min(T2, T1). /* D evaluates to 0.36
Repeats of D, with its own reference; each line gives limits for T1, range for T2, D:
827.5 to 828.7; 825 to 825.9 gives 0.18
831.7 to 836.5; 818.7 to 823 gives -0.05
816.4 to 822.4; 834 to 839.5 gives 0.08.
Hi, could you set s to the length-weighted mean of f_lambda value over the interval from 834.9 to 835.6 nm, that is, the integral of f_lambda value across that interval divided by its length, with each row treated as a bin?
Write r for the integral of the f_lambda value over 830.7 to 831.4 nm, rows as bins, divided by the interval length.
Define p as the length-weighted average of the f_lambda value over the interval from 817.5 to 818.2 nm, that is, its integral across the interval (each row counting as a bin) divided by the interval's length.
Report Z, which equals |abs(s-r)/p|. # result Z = 0.04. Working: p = 12.4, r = 11.5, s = 11.9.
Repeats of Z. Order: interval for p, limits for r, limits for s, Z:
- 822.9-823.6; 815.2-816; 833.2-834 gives 0.06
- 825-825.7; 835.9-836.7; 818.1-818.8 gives 0.19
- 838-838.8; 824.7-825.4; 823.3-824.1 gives 0.09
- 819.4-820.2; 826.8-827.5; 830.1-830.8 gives 0.01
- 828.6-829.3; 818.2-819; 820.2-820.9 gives 0.01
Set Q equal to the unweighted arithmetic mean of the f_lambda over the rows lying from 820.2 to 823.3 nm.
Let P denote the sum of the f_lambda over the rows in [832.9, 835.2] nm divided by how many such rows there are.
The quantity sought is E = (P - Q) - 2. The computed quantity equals -2.4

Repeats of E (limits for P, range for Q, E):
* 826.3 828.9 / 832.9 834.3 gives -1.7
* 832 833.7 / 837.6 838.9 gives -0.8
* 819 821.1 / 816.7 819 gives -1.0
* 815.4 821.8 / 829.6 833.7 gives -1.5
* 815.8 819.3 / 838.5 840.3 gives -1.0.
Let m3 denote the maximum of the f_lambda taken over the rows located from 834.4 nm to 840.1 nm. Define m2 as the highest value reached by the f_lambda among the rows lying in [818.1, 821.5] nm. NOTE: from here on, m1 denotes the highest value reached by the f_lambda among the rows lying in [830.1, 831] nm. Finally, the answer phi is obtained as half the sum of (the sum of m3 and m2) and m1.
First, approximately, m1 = 12.48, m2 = 24.32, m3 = 15.72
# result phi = 26.3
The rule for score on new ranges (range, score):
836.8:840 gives 11.2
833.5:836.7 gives 11.9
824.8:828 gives 11.8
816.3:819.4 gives 12.6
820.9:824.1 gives 12.0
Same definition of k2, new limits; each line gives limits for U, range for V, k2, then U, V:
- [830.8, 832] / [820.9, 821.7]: 1.8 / 0.0054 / 0.010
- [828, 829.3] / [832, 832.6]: 1.1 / 0.0087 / 0.009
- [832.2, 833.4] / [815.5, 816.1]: 0.2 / 0.0083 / 0.002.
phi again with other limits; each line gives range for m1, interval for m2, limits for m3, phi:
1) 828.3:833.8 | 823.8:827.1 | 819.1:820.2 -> 29.1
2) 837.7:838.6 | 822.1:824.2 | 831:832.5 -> 19.3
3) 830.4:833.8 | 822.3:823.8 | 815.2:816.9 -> 20.8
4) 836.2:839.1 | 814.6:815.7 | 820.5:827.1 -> 22.7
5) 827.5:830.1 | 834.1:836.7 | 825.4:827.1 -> 24.1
